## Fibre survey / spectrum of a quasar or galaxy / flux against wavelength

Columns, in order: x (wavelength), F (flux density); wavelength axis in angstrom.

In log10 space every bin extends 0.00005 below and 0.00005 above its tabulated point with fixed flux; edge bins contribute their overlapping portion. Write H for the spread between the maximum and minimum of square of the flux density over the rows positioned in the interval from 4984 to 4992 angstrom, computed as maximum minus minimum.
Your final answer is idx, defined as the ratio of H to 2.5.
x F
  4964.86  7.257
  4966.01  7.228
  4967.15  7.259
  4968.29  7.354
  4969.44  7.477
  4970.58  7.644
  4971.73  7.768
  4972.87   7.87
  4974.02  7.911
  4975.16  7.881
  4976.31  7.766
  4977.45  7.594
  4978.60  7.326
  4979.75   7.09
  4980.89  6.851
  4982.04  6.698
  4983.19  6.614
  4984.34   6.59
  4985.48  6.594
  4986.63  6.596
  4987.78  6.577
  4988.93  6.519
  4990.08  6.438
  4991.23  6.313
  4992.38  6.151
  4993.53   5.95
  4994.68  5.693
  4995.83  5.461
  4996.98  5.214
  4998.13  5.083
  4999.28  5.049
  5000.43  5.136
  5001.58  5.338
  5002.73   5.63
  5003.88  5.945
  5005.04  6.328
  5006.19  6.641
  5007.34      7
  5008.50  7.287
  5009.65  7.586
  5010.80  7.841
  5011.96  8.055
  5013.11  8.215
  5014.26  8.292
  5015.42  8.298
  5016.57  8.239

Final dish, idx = 1.5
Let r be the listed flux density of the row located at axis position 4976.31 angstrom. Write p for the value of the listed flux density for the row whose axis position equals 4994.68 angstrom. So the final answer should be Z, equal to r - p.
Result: 2.1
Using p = 5.693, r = 7.766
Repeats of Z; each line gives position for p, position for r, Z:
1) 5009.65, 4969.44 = -0.1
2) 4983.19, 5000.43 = -1.5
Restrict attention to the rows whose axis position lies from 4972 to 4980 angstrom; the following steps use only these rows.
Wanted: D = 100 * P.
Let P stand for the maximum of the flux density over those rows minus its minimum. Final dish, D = 82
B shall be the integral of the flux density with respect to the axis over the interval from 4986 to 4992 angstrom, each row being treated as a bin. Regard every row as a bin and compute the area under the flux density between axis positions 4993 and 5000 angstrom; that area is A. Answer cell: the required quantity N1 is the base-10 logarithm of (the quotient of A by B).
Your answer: -0.01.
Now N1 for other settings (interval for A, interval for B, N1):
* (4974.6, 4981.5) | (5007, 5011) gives 0.24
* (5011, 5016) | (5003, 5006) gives 0.35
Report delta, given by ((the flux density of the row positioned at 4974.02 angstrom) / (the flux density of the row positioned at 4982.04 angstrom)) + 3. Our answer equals 4.18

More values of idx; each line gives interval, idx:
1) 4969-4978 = 2.7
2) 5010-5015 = 2.9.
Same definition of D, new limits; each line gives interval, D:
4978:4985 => 74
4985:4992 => 28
